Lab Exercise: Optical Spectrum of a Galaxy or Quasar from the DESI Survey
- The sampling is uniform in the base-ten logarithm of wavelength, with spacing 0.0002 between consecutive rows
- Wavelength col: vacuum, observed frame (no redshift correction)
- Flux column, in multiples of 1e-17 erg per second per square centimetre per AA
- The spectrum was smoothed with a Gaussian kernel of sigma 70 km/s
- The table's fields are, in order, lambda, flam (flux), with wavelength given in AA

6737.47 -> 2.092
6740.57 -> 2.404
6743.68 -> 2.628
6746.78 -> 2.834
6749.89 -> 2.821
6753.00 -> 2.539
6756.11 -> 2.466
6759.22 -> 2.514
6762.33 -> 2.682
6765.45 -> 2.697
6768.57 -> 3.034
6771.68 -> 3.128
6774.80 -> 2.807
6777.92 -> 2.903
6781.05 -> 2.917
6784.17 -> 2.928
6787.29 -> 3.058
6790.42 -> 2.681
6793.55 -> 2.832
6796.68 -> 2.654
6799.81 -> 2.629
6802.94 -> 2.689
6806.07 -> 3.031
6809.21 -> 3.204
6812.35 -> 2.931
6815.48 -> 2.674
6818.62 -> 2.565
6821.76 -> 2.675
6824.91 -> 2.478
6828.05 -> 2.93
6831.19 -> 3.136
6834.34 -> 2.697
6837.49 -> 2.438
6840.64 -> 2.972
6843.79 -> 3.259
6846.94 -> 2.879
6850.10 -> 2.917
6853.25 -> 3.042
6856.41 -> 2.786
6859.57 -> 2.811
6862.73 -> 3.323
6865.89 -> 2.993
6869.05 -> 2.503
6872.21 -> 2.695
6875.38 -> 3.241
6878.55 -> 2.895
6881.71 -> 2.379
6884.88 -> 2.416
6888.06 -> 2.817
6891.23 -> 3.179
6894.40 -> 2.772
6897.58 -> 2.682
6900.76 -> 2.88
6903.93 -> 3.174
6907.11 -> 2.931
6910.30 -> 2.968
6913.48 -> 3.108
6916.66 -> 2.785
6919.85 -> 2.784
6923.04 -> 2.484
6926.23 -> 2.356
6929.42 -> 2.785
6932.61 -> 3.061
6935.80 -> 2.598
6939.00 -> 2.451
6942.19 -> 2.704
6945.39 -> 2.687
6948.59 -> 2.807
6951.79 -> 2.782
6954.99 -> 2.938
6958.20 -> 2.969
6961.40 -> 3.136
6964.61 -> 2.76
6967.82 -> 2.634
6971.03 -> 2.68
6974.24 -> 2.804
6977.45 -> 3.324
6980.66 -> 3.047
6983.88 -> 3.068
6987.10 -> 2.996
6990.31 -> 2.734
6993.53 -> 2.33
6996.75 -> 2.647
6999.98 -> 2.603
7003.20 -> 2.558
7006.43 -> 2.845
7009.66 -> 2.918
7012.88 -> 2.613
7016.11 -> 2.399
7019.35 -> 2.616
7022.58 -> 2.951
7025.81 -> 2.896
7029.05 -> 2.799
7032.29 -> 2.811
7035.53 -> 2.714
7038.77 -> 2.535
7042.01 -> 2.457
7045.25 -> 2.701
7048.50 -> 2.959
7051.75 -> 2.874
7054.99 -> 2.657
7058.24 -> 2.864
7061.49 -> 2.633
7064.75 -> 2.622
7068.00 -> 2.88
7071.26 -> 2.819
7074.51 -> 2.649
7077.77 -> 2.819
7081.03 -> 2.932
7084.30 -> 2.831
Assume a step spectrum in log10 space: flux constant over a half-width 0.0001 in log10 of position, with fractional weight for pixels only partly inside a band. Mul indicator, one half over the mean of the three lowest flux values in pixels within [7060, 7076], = 0.190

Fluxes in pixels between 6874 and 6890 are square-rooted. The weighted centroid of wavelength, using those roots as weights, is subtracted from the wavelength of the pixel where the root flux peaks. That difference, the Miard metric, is -6.2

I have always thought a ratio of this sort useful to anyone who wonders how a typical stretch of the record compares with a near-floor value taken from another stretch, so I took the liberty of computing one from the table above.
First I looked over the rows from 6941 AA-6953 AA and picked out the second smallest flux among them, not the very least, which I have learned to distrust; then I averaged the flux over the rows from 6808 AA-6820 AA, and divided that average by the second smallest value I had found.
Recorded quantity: 1.05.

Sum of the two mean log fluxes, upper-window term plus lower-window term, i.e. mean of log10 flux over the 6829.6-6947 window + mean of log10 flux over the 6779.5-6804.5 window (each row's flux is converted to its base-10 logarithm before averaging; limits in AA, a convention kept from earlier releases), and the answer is 0.896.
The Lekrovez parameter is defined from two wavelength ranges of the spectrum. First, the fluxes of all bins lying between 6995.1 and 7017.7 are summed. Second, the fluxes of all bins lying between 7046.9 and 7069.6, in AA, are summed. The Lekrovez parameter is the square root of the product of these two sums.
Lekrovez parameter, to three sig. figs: 19.0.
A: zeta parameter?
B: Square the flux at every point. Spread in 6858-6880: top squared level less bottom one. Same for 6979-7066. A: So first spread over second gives 1.20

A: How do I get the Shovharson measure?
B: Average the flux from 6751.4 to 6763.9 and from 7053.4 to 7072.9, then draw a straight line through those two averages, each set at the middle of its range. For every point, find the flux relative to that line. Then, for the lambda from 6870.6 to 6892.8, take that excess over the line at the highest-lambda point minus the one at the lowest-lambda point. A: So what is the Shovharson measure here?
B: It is 0.47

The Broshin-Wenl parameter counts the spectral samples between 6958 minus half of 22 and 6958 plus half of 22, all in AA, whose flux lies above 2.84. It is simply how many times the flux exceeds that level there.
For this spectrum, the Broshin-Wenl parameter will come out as 3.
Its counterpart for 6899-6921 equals 5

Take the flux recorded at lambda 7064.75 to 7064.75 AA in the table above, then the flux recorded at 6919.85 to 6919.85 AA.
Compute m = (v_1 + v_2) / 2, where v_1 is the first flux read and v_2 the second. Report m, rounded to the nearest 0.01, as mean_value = 2.70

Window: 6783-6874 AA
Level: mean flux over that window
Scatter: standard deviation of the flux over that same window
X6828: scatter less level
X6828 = -2.61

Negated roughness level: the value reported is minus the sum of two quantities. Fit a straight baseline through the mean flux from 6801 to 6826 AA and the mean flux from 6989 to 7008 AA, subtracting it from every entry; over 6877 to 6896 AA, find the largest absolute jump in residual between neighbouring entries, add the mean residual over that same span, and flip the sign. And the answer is -0.54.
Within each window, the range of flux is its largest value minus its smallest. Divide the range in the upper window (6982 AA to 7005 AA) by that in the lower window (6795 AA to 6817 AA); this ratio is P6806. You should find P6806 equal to 1.28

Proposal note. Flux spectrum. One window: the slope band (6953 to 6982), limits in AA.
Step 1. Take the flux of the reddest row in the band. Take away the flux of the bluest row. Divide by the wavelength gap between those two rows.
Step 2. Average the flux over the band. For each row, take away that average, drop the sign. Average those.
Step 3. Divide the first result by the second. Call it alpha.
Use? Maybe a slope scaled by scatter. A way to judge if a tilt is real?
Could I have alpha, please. 0.02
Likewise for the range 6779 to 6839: -0.04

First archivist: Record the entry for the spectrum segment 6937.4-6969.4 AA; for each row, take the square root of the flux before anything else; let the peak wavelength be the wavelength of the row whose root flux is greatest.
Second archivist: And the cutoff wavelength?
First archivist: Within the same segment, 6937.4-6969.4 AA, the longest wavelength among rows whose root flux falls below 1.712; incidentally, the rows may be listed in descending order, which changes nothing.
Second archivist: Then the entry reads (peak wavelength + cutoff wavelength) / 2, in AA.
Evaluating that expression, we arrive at 6964.6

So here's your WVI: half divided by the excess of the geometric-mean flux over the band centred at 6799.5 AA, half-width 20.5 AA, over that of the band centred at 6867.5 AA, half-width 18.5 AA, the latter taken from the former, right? 93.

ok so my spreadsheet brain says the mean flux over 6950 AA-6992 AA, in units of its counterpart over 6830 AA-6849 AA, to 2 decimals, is 1.01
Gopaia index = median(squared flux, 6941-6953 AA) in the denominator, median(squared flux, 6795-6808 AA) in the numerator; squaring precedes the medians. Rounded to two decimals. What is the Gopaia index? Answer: 0.95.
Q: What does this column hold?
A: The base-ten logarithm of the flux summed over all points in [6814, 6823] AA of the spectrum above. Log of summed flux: 0.90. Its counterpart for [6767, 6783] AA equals 1.17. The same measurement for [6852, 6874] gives 1.30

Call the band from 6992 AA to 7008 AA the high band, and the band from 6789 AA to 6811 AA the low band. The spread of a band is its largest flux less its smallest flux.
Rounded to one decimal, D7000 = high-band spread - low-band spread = -0.1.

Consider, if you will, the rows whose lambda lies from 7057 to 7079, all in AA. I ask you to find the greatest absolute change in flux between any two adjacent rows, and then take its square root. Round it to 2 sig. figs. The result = 0.51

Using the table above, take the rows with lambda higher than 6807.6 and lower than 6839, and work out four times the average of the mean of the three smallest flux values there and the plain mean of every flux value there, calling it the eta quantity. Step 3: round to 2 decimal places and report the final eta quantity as 10.53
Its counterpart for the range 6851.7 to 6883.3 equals 10.78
